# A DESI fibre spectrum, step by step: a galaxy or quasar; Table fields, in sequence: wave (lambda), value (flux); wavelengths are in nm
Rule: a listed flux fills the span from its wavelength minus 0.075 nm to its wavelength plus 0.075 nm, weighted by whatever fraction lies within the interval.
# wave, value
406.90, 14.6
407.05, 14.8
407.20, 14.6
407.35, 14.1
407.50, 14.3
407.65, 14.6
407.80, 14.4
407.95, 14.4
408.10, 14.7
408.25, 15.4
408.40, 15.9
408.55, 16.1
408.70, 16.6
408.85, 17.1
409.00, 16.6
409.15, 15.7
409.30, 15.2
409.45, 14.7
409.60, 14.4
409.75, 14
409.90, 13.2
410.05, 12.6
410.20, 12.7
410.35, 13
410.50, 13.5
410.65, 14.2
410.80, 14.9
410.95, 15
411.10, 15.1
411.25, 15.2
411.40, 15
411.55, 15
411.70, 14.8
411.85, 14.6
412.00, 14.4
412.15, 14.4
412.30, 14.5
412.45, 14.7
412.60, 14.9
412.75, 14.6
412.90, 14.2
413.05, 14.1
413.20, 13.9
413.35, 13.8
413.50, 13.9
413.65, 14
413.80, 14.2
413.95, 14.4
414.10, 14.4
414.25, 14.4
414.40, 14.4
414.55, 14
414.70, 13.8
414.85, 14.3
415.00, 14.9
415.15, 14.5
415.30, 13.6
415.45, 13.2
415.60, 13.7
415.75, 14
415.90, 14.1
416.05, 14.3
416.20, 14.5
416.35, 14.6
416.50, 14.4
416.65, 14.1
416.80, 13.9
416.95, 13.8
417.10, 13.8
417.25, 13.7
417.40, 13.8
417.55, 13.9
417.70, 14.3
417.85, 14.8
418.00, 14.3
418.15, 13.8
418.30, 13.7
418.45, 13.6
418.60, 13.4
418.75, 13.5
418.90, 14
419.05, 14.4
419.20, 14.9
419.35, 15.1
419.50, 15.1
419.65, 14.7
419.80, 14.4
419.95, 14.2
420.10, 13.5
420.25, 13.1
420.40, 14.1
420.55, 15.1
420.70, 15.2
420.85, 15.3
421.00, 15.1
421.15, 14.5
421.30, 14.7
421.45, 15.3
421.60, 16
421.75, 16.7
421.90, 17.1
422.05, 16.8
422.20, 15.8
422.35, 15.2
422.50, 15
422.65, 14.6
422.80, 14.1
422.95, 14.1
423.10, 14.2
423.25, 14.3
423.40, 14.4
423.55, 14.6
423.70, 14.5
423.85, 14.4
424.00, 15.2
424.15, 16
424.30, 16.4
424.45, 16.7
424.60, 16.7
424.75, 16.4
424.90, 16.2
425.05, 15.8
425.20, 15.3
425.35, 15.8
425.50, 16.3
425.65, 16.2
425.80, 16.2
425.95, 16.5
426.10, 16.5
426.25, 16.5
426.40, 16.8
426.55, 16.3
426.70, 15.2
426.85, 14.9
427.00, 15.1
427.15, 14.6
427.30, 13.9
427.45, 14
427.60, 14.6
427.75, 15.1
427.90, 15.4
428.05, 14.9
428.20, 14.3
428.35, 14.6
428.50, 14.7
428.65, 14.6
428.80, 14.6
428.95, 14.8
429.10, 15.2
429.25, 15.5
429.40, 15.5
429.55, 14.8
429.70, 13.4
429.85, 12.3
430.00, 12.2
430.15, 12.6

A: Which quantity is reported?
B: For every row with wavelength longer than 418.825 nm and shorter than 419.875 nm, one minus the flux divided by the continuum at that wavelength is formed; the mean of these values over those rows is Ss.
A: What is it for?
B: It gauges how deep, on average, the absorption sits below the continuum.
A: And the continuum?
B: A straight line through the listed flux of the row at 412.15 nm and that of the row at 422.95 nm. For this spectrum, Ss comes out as -0.03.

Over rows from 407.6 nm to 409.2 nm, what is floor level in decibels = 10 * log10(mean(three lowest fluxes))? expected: 11.60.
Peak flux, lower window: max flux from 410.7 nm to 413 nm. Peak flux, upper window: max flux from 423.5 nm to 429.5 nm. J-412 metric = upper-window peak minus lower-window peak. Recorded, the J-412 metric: 1.6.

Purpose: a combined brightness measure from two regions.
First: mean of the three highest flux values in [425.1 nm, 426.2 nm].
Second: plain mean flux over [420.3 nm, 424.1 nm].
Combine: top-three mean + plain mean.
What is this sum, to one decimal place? 31.5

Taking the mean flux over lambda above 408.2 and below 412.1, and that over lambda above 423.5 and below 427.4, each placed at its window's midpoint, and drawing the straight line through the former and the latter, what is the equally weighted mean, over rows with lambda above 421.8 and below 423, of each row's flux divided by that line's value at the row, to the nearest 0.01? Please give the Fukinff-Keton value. 0.99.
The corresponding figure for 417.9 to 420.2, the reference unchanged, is 0.92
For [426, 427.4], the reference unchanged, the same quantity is 0.98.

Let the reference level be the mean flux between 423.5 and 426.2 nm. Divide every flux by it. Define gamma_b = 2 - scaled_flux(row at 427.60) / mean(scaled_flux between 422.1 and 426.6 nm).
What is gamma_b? 1.06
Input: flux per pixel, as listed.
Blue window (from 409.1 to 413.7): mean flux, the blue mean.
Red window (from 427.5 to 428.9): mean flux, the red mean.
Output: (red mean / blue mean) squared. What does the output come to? 1.06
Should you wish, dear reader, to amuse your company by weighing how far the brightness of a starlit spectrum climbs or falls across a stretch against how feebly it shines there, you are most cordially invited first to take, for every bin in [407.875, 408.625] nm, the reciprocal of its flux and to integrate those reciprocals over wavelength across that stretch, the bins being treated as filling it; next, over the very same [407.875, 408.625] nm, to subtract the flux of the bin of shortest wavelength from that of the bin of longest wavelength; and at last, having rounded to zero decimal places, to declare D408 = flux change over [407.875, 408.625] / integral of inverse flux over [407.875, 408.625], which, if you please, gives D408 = 35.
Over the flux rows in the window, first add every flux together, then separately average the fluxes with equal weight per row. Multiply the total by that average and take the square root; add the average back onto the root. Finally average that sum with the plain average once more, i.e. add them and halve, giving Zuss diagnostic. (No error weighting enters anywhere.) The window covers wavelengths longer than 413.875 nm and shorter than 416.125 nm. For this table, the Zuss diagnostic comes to 41.5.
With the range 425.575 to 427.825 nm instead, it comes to 45.5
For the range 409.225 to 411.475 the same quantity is 41.6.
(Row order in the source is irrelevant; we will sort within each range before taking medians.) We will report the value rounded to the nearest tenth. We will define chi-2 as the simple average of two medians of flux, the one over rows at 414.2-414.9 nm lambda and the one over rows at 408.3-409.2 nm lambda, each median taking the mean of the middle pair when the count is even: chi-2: 15.3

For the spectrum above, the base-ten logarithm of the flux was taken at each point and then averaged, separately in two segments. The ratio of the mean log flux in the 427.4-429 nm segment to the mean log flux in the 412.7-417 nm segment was 1.01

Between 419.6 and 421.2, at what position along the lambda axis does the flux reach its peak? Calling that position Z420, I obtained 420.85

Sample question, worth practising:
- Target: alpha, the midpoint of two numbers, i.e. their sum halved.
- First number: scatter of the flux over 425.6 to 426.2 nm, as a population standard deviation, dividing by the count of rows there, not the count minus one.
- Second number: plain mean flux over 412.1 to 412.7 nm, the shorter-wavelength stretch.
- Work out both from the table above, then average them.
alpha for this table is 7.39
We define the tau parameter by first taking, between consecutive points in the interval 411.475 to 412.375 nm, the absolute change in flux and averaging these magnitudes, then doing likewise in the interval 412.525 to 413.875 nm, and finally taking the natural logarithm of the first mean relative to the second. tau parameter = -0.3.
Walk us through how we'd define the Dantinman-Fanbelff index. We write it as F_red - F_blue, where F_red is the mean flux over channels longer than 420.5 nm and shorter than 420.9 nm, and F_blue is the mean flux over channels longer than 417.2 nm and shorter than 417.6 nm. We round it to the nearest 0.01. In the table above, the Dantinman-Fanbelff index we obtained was 1.40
